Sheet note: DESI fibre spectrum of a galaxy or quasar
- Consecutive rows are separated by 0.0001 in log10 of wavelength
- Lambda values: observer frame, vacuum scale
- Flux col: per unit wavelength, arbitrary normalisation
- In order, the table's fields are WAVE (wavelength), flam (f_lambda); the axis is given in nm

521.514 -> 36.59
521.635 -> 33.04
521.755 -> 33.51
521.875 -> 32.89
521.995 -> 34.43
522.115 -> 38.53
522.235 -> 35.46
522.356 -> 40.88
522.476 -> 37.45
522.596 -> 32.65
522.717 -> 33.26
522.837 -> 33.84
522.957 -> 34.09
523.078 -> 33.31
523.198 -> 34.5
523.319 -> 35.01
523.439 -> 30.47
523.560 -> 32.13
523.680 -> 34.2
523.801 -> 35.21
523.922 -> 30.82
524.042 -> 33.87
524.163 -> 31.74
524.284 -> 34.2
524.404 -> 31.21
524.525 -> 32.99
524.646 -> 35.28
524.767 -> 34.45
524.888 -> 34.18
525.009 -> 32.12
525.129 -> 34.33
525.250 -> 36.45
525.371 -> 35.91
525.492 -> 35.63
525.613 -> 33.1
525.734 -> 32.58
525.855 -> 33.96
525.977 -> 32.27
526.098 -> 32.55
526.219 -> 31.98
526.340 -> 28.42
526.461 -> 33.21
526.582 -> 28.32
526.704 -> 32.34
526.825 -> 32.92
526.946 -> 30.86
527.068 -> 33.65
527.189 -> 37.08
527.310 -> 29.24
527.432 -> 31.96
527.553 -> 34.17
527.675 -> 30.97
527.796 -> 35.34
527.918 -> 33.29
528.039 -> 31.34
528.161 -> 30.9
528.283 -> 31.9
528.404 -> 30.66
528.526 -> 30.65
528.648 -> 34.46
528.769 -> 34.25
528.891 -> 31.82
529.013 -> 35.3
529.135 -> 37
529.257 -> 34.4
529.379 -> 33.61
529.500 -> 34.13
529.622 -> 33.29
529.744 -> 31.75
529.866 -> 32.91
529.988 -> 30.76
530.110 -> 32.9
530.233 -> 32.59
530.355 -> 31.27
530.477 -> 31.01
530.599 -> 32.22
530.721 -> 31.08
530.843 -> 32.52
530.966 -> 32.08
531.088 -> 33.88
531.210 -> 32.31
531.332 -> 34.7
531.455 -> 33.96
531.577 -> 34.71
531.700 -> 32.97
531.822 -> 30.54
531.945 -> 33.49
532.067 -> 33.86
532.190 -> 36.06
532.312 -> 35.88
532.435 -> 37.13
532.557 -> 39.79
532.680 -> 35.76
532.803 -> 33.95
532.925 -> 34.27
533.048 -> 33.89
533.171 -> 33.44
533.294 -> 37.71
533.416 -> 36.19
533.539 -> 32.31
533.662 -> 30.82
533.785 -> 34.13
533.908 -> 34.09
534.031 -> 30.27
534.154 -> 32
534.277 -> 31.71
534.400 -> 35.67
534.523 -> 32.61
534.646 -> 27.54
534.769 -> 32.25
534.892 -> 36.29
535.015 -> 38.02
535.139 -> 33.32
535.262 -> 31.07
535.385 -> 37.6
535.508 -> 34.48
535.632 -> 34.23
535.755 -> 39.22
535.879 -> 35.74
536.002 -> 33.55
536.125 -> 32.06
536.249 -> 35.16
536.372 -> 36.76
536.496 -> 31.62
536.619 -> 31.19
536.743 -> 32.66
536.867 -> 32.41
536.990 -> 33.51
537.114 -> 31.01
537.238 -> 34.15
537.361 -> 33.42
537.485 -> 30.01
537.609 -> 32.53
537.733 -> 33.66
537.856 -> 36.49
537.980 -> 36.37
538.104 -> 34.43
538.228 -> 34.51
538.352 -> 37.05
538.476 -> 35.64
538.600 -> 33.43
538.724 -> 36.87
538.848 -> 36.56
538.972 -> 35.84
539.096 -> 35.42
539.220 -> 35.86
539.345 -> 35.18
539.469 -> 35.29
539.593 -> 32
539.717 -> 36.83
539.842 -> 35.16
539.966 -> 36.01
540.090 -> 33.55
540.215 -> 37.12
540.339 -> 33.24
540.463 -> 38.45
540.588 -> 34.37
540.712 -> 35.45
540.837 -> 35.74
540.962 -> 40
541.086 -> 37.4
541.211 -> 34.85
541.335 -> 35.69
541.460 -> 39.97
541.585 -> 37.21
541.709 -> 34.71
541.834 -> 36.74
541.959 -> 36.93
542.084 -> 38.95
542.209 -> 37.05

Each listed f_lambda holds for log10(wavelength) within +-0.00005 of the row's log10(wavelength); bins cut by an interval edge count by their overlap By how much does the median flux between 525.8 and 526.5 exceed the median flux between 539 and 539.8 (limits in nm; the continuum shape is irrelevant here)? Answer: -2.9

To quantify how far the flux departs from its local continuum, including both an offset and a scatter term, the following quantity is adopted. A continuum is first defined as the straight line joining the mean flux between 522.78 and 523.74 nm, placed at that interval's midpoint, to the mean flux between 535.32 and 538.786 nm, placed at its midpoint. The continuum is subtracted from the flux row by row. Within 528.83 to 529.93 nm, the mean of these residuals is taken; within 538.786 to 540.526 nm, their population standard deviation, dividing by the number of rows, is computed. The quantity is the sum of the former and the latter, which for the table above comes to 1.6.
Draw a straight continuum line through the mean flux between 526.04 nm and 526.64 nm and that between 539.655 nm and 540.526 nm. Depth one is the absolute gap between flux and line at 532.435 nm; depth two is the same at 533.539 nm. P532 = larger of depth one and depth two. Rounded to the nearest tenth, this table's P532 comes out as 4.1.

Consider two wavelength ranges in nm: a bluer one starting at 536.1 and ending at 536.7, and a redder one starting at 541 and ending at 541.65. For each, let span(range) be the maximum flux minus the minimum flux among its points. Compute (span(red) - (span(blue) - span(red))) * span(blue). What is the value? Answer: 26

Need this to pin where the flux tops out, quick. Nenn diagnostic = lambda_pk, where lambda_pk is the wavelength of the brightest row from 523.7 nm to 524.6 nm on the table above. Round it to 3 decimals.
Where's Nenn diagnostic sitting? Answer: 523.801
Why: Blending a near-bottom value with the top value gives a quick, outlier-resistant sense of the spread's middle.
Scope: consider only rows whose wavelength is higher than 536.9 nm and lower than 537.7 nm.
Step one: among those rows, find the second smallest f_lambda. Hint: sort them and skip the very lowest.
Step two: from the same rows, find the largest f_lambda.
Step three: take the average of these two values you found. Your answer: 32.6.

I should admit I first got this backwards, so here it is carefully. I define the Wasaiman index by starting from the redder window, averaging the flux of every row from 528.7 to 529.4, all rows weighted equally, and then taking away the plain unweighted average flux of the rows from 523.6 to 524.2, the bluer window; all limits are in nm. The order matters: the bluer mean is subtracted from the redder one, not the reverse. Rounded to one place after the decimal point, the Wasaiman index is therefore 1.2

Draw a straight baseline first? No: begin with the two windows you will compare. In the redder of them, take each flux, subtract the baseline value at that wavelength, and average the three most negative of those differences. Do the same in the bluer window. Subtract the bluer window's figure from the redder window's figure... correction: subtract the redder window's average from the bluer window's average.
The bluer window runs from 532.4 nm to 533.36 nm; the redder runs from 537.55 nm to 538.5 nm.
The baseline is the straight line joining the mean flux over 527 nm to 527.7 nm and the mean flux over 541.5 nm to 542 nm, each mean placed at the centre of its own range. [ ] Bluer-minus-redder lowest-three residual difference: 1.4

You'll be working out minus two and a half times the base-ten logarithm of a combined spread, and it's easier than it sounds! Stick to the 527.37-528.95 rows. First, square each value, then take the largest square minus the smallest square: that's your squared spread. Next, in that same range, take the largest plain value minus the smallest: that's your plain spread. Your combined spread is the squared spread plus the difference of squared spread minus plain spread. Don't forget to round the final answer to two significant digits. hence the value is -7.0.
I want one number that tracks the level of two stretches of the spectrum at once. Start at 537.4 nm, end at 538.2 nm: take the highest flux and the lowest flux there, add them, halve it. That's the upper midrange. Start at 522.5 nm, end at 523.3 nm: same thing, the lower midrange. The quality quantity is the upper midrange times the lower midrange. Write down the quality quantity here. 1116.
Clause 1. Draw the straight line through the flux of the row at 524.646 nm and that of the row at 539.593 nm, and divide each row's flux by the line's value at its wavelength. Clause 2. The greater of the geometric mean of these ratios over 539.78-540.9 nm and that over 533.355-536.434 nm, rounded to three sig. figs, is 1.11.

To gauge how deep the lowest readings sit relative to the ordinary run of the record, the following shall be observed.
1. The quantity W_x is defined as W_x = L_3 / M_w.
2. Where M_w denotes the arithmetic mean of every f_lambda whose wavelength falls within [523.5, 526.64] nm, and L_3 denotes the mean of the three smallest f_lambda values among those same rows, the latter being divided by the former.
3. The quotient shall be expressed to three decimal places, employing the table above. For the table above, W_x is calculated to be 0.881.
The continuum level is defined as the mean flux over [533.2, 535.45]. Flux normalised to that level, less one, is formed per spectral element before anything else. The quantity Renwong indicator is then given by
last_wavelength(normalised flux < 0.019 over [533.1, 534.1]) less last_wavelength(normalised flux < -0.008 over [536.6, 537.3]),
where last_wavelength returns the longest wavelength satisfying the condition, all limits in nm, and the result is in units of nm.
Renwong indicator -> -3.08 nm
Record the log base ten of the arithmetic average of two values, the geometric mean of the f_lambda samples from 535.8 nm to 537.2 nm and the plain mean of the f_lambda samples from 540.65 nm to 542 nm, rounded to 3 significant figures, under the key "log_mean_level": 1.54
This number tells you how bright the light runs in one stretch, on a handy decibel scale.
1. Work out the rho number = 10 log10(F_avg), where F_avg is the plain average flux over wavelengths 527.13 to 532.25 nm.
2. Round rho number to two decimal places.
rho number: 15.18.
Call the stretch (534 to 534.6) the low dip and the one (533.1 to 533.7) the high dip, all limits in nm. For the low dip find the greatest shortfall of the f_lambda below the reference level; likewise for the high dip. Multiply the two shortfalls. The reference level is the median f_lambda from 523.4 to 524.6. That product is 4.0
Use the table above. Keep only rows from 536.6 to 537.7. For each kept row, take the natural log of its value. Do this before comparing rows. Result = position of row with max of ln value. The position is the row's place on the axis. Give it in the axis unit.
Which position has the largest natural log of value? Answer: 537.238 nm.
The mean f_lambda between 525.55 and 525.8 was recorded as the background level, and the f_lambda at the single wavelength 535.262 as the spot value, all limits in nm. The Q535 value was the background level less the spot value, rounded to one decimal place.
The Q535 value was 1.8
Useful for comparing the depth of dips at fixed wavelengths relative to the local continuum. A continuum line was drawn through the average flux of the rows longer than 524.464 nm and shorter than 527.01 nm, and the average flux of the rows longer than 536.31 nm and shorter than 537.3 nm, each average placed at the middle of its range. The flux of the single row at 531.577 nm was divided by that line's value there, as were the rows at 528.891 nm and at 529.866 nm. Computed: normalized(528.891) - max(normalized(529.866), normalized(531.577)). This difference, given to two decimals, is -0.09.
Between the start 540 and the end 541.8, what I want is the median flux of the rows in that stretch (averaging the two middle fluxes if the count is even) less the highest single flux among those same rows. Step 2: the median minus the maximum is -4.3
